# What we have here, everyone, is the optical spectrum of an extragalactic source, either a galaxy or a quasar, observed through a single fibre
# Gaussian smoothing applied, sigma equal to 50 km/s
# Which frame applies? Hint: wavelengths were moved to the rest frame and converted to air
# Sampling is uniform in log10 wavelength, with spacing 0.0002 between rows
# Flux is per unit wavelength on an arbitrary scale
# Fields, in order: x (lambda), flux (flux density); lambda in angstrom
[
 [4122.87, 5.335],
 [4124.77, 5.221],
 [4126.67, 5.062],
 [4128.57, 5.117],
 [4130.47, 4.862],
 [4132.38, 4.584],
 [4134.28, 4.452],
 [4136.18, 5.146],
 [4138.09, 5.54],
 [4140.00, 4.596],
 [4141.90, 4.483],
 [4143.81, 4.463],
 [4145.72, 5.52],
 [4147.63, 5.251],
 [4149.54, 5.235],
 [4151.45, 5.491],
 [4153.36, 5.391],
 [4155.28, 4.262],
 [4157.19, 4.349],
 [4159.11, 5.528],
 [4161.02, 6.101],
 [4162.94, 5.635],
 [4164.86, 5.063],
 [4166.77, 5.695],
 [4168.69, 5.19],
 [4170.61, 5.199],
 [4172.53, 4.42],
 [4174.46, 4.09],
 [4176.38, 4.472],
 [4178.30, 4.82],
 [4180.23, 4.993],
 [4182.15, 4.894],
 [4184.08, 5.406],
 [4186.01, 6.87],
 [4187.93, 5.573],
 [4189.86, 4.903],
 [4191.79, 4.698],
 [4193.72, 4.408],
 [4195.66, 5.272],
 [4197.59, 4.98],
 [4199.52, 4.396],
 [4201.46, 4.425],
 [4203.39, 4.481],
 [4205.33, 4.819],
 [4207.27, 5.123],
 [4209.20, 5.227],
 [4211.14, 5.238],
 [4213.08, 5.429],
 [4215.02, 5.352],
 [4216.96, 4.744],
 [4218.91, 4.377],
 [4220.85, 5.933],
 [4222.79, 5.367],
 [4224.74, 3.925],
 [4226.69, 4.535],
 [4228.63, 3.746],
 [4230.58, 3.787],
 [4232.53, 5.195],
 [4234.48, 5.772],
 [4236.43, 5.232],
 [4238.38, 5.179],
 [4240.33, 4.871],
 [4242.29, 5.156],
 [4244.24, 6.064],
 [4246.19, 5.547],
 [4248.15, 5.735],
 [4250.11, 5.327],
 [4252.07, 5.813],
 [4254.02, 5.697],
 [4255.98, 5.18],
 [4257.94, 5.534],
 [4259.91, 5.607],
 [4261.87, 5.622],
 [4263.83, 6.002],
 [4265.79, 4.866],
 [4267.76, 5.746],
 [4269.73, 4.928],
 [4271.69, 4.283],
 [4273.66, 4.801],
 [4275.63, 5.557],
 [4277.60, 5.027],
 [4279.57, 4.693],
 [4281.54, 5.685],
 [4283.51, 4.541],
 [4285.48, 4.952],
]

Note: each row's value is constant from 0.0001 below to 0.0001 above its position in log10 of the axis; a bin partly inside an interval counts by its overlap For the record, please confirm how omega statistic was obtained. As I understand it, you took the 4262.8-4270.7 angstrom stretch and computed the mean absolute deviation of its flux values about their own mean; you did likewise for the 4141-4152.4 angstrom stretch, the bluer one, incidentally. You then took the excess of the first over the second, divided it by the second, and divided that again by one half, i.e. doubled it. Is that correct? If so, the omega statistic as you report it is 0.4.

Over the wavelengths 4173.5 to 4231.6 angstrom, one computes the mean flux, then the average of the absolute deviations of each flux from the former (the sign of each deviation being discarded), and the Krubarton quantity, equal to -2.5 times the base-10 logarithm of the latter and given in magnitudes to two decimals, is 0.76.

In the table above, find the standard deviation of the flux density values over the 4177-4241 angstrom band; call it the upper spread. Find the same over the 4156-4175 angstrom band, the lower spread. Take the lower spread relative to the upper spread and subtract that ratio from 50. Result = 49.0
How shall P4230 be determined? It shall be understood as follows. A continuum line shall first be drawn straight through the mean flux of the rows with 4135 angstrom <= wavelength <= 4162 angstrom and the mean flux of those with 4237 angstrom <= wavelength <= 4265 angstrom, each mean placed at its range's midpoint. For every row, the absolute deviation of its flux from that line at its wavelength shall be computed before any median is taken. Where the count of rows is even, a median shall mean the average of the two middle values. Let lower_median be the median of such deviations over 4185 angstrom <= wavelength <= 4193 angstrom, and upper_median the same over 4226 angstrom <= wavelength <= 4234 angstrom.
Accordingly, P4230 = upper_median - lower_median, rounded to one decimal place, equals 0.8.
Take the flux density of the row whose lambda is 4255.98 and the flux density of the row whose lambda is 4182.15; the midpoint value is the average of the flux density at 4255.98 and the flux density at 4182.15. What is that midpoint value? 5.04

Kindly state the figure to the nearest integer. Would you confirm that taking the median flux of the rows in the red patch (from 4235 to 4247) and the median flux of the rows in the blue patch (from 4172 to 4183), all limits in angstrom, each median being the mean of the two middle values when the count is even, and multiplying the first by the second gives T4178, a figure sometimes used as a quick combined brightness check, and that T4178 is 24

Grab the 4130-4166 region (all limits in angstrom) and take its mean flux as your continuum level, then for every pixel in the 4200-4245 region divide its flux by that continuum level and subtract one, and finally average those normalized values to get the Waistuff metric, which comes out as -0.02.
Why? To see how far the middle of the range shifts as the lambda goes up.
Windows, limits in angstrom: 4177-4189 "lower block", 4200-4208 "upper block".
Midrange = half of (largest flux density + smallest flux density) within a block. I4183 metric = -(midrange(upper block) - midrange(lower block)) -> 1.1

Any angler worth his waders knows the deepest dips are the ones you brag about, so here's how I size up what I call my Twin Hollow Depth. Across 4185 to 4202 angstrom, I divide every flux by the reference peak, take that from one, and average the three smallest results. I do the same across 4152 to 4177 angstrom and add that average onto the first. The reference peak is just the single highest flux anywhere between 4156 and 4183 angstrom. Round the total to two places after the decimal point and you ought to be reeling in 0.08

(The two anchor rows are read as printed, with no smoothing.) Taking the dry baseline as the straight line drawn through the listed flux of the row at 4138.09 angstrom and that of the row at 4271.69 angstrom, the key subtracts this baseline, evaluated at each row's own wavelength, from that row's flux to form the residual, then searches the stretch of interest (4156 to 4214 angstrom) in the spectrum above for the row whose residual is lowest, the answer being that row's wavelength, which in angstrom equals 4174.46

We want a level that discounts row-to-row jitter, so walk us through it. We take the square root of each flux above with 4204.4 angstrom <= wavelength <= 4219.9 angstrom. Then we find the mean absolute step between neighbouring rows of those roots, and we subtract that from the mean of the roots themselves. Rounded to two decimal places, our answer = 2.19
